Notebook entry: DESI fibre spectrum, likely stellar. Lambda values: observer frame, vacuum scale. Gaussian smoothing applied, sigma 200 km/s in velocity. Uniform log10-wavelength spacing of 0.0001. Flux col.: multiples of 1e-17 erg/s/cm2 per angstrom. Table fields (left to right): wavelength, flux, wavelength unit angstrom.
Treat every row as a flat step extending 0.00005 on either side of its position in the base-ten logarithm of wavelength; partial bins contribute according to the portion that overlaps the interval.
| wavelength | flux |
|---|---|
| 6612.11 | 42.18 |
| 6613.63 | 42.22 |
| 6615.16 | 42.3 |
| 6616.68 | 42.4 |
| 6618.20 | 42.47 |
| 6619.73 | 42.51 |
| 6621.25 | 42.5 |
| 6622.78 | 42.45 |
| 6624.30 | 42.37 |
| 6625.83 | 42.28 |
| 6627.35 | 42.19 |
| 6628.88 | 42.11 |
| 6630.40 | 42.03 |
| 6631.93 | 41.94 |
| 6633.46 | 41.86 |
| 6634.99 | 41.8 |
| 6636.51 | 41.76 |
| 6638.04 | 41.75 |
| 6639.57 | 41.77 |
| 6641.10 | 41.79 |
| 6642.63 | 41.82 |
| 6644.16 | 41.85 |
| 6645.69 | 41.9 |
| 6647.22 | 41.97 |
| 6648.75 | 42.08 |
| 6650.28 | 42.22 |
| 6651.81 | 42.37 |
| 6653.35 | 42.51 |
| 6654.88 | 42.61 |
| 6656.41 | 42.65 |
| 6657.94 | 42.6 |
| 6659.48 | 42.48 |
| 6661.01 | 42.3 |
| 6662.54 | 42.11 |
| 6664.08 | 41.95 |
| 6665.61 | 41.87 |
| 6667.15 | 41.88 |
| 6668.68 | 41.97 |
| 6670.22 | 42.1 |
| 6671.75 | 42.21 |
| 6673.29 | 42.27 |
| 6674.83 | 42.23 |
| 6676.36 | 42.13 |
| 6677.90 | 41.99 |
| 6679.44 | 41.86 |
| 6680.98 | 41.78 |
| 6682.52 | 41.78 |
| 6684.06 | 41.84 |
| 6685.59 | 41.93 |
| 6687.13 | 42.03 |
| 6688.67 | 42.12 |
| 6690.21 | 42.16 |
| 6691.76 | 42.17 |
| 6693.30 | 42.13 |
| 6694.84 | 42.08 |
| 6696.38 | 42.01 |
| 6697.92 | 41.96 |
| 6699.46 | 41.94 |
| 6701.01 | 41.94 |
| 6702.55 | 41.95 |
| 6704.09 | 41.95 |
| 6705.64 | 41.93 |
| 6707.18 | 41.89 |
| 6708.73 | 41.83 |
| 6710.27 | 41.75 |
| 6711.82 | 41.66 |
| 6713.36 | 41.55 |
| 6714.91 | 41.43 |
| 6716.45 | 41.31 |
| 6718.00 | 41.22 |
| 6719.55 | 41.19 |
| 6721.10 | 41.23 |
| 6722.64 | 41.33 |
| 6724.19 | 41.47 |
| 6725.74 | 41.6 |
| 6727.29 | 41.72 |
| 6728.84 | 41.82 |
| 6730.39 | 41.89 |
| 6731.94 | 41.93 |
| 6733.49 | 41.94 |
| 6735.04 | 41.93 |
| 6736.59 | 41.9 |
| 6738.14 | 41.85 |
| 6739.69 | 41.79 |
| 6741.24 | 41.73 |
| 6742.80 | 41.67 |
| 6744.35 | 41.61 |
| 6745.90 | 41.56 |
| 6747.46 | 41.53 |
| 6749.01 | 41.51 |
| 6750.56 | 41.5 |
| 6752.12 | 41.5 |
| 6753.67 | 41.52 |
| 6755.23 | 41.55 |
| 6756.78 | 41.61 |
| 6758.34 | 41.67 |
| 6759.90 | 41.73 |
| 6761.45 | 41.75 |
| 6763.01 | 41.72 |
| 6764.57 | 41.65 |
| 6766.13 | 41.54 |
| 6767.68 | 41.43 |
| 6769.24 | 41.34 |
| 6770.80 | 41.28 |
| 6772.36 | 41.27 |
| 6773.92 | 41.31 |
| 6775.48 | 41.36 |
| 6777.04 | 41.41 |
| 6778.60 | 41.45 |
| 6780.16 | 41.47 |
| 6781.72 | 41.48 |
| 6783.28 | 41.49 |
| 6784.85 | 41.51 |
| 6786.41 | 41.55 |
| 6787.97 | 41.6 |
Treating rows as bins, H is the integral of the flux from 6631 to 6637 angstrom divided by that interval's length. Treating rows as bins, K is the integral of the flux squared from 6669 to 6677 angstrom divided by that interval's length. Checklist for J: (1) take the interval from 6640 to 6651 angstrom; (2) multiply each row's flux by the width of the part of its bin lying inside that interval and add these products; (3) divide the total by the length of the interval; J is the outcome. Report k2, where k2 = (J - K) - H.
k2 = -1779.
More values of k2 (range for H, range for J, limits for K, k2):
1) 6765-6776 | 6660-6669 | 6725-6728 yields -1734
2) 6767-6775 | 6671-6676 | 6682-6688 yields -1757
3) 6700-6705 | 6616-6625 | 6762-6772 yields -1720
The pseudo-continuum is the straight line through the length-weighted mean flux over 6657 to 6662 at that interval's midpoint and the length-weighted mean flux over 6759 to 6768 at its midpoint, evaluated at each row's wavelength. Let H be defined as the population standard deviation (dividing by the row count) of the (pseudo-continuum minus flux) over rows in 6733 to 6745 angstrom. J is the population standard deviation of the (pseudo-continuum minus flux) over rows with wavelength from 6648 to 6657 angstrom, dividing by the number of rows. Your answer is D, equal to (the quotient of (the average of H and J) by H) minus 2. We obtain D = -0.2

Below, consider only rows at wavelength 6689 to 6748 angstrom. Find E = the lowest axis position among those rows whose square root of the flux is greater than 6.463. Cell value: 6690.21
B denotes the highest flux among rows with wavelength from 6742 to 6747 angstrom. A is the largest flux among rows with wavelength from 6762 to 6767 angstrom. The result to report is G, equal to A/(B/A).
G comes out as 41.8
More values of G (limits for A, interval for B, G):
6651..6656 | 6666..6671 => 43.1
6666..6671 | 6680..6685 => 42.4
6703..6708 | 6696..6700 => 41.9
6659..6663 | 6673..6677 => 42.7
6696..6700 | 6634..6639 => 42.2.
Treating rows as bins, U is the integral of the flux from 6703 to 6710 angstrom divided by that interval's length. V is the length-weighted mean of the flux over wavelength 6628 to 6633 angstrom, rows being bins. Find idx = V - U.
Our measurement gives 0.10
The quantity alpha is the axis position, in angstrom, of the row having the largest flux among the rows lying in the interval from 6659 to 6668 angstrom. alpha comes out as 6659.48 angstrom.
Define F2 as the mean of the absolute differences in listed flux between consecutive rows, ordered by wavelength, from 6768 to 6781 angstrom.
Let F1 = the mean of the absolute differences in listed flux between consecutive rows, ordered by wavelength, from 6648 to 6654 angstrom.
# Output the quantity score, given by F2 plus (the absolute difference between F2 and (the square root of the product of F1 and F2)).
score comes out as 0.074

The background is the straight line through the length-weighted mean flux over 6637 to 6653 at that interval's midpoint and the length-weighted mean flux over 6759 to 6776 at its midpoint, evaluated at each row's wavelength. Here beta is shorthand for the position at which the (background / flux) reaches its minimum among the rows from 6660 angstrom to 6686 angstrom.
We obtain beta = 6673.29 angstrom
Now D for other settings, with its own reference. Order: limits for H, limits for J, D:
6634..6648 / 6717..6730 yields -0.2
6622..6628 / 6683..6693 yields -0.7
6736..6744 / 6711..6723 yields -0.4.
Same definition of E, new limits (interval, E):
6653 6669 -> 6653.35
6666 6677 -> 6667.15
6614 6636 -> 6615.16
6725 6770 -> 6728.84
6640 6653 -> 6641.10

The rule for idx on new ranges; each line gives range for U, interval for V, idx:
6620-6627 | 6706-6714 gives -0.66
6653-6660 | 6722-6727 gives -1.12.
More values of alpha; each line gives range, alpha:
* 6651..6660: 6656.41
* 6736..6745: 6736.59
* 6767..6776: 6767.68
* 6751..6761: 6759.90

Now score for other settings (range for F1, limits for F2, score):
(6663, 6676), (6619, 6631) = 0.071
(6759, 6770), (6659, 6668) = 0.154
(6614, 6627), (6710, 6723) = 0.101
